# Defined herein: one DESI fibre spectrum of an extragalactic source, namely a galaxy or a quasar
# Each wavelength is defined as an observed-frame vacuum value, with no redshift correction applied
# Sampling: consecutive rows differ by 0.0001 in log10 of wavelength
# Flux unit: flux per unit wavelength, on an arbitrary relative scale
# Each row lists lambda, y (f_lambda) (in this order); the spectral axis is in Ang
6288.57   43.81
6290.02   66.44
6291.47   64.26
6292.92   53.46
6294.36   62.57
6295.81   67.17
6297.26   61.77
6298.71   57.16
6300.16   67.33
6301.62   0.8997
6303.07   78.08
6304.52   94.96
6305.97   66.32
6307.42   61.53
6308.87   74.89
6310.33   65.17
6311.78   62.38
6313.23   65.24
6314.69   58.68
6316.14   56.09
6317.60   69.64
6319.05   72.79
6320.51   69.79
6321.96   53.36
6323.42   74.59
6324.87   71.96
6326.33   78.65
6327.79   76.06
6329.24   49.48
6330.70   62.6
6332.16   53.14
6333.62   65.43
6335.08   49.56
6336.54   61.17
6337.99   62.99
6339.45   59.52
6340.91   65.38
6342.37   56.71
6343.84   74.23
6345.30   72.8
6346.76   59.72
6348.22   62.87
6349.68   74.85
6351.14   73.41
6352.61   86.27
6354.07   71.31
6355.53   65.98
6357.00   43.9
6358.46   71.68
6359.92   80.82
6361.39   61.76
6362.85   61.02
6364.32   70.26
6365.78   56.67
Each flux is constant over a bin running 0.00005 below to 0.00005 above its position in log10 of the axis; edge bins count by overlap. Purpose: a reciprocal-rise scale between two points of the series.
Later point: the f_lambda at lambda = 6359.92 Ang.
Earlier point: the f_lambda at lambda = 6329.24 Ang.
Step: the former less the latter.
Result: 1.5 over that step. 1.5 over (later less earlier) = 0.0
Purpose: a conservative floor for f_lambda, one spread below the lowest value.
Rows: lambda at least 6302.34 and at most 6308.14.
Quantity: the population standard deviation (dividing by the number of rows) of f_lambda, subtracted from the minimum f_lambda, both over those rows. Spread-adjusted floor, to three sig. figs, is 48.6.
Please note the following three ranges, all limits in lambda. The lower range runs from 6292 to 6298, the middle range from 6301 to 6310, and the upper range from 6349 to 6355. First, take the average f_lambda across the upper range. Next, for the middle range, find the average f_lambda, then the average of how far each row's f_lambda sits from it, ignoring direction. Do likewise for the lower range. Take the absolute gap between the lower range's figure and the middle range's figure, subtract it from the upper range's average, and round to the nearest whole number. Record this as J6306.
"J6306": 59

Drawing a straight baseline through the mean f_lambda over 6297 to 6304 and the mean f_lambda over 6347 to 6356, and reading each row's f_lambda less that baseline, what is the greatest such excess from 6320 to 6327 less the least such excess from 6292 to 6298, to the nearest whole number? 13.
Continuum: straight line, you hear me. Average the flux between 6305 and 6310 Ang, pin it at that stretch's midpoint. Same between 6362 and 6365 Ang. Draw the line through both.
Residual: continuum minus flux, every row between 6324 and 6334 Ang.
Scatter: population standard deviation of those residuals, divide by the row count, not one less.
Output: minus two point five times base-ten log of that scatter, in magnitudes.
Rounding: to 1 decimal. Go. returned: -2.5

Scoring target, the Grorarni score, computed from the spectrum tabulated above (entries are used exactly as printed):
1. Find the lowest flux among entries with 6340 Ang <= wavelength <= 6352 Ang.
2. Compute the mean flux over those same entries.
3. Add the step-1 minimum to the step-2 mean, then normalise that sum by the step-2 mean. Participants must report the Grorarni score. 1.84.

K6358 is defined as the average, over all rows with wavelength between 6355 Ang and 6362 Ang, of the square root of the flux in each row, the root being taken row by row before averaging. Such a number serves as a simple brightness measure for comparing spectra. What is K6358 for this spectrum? 8.0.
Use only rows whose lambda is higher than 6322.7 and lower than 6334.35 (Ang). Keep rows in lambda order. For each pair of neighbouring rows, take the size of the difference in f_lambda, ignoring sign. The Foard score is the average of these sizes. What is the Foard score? 10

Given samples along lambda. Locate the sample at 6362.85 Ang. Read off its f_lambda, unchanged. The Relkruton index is 61.02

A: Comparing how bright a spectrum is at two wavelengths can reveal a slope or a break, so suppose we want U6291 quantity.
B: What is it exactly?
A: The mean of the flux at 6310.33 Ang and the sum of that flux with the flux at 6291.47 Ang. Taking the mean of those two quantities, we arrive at 97.3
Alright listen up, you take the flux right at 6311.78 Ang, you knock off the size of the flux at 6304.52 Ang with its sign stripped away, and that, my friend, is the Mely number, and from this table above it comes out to -33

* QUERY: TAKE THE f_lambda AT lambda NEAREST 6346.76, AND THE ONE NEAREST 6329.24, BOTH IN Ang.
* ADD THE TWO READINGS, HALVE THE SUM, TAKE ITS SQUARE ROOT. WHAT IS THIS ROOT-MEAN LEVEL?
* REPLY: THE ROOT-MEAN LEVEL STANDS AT 7.4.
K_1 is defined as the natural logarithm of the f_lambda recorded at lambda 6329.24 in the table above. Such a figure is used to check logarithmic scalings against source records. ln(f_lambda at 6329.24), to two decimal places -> 3.90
